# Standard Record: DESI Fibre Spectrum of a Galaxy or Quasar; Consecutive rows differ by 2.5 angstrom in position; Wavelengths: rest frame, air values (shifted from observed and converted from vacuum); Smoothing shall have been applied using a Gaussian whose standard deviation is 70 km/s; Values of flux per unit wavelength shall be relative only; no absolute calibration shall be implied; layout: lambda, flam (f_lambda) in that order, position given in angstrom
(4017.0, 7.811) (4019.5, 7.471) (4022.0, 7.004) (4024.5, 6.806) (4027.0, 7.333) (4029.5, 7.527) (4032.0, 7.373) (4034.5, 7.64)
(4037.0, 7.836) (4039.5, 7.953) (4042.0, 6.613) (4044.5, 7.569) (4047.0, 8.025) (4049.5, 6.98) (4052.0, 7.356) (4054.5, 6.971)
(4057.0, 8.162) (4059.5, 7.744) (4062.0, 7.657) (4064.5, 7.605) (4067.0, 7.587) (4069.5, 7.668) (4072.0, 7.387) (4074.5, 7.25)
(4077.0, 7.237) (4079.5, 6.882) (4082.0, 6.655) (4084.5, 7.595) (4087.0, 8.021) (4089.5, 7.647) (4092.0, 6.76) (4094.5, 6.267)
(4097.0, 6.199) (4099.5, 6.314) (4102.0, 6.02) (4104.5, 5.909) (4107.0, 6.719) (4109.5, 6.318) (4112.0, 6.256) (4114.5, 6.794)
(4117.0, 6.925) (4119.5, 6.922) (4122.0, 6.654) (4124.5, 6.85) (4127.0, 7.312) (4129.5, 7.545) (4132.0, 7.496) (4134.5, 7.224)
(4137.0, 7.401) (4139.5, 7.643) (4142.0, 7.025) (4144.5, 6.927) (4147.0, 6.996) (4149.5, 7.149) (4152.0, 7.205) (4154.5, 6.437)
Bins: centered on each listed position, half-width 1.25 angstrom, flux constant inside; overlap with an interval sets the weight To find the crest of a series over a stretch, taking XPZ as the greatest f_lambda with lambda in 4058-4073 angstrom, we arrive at 7.744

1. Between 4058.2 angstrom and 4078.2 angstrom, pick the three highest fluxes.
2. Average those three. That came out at 7.7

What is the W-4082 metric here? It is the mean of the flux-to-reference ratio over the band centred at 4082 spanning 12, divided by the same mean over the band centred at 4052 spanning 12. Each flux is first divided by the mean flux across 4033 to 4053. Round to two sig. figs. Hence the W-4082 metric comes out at 0.97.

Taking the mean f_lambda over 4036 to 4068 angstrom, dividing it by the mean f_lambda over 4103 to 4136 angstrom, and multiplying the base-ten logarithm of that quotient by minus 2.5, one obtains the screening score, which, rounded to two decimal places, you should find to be -0.11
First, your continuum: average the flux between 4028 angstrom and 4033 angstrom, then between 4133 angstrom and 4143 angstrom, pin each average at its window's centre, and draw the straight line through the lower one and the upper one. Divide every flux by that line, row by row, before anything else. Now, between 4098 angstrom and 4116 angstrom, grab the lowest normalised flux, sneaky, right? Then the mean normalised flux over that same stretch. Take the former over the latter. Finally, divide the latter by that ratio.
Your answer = 0.92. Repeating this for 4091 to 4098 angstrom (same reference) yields 0.90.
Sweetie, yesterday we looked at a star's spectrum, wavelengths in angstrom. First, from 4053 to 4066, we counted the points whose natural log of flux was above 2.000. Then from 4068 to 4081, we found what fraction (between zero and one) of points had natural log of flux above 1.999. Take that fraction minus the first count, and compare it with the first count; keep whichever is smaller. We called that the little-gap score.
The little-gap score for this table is -4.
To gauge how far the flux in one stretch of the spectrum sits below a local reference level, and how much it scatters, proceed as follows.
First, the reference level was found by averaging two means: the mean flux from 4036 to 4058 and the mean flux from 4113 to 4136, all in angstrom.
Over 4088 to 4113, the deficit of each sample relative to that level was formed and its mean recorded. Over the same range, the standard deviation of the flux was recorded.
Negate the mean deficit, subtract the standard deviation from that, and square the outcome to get 1.7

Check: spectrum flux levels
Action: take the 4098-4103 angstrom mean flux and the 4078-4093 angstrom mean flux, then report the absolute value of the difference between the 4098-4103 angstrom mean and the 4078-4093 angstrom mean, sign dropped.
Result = 1.1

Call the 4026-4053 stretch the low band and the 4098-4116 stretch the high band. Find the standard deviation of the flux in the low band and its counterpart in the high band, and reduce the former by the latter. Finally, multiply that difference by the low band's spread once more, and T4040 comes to 0.037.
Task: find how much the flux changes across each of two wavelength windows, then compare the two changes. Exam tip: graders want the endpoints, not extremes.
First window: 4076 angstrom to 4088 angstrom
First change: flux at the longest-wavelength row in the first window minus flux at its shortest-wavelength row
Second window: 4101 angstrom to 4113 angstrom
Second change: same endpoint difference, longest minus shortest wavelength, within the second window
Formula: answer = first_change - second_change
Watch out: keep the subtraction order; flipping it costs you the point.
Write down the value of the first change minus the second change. 0.55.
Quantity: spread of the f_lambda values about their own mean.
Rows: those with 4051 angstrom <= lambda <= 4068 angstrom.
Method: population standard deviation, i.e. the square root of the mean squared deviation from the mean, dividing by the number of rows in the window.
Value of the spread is 0.337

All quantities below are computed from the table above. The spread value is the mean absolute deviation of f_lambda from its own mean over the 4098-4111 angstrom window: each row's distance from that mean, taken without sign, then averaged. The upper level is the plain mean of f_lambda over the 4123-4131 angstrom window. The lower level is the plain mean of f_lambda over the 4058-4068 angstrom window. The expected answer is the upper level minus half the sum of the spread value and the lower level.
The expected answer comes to 3.3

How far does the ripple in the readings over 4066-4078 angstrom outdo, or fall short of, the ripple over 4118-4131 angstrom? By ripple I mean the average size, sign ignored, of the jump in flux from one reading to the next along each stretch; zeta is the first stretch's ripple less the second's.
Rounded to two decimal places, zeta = -0.16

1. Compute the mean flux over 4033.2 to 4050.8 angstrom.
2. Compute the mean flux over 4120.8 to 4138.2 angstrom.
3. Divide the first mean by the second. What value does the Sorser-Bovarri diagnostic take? 1.04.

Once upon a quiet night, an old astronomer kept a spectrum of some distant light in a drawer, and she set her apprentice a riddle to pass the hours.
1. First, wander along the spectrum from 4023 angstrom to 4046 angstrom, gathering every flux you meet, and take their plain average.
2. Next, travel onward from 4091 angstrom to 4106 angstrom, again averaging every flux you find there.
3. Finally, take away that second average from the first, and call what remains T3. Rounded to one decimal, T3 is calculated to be 1.2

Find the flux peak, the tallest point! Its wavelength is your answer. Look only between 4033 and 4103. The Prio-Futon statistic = 4057.0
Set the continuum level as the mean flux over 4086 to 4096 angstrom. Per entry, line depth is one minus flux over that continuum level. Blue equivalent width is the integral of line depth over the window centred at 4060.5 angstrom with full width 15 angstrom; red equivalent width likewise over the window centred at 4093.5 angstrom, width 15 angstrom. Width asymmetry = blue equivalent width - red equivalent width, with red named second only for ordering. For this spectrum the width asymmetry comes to -1.6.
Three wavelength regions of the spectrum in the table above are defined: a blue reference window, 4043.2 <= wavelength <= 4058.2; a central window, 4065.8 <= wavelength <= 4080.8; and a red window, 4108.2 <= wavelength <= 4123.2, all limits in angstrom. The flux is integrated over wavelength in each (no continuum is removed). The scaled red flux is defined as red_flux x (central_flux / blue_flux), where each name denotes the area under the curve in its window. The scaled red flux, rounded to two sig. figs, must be 97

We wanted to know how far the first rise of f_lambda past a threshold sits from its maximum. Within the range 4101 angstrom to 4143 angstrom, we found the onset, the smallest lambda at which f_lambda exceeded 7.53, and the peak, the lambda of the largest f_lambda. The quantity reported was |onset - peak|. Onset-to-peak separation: 10.0 angstrom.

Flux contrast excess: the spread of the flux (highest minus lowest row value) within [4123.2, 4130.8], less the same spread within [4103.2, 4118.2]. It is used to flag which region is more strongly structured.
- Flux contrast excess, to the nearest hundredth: -0.32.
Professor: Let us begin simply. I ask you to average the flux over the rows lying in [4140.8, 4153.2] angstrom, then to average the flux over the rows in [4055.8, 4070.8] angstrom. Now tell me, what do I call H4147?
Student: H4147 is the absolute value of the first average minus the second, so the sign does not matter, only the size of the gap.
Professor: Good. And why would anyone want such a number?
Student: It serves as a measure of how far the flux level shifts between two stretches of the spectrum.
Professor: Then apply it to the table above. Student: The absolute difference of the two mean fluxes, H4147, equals 0.7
